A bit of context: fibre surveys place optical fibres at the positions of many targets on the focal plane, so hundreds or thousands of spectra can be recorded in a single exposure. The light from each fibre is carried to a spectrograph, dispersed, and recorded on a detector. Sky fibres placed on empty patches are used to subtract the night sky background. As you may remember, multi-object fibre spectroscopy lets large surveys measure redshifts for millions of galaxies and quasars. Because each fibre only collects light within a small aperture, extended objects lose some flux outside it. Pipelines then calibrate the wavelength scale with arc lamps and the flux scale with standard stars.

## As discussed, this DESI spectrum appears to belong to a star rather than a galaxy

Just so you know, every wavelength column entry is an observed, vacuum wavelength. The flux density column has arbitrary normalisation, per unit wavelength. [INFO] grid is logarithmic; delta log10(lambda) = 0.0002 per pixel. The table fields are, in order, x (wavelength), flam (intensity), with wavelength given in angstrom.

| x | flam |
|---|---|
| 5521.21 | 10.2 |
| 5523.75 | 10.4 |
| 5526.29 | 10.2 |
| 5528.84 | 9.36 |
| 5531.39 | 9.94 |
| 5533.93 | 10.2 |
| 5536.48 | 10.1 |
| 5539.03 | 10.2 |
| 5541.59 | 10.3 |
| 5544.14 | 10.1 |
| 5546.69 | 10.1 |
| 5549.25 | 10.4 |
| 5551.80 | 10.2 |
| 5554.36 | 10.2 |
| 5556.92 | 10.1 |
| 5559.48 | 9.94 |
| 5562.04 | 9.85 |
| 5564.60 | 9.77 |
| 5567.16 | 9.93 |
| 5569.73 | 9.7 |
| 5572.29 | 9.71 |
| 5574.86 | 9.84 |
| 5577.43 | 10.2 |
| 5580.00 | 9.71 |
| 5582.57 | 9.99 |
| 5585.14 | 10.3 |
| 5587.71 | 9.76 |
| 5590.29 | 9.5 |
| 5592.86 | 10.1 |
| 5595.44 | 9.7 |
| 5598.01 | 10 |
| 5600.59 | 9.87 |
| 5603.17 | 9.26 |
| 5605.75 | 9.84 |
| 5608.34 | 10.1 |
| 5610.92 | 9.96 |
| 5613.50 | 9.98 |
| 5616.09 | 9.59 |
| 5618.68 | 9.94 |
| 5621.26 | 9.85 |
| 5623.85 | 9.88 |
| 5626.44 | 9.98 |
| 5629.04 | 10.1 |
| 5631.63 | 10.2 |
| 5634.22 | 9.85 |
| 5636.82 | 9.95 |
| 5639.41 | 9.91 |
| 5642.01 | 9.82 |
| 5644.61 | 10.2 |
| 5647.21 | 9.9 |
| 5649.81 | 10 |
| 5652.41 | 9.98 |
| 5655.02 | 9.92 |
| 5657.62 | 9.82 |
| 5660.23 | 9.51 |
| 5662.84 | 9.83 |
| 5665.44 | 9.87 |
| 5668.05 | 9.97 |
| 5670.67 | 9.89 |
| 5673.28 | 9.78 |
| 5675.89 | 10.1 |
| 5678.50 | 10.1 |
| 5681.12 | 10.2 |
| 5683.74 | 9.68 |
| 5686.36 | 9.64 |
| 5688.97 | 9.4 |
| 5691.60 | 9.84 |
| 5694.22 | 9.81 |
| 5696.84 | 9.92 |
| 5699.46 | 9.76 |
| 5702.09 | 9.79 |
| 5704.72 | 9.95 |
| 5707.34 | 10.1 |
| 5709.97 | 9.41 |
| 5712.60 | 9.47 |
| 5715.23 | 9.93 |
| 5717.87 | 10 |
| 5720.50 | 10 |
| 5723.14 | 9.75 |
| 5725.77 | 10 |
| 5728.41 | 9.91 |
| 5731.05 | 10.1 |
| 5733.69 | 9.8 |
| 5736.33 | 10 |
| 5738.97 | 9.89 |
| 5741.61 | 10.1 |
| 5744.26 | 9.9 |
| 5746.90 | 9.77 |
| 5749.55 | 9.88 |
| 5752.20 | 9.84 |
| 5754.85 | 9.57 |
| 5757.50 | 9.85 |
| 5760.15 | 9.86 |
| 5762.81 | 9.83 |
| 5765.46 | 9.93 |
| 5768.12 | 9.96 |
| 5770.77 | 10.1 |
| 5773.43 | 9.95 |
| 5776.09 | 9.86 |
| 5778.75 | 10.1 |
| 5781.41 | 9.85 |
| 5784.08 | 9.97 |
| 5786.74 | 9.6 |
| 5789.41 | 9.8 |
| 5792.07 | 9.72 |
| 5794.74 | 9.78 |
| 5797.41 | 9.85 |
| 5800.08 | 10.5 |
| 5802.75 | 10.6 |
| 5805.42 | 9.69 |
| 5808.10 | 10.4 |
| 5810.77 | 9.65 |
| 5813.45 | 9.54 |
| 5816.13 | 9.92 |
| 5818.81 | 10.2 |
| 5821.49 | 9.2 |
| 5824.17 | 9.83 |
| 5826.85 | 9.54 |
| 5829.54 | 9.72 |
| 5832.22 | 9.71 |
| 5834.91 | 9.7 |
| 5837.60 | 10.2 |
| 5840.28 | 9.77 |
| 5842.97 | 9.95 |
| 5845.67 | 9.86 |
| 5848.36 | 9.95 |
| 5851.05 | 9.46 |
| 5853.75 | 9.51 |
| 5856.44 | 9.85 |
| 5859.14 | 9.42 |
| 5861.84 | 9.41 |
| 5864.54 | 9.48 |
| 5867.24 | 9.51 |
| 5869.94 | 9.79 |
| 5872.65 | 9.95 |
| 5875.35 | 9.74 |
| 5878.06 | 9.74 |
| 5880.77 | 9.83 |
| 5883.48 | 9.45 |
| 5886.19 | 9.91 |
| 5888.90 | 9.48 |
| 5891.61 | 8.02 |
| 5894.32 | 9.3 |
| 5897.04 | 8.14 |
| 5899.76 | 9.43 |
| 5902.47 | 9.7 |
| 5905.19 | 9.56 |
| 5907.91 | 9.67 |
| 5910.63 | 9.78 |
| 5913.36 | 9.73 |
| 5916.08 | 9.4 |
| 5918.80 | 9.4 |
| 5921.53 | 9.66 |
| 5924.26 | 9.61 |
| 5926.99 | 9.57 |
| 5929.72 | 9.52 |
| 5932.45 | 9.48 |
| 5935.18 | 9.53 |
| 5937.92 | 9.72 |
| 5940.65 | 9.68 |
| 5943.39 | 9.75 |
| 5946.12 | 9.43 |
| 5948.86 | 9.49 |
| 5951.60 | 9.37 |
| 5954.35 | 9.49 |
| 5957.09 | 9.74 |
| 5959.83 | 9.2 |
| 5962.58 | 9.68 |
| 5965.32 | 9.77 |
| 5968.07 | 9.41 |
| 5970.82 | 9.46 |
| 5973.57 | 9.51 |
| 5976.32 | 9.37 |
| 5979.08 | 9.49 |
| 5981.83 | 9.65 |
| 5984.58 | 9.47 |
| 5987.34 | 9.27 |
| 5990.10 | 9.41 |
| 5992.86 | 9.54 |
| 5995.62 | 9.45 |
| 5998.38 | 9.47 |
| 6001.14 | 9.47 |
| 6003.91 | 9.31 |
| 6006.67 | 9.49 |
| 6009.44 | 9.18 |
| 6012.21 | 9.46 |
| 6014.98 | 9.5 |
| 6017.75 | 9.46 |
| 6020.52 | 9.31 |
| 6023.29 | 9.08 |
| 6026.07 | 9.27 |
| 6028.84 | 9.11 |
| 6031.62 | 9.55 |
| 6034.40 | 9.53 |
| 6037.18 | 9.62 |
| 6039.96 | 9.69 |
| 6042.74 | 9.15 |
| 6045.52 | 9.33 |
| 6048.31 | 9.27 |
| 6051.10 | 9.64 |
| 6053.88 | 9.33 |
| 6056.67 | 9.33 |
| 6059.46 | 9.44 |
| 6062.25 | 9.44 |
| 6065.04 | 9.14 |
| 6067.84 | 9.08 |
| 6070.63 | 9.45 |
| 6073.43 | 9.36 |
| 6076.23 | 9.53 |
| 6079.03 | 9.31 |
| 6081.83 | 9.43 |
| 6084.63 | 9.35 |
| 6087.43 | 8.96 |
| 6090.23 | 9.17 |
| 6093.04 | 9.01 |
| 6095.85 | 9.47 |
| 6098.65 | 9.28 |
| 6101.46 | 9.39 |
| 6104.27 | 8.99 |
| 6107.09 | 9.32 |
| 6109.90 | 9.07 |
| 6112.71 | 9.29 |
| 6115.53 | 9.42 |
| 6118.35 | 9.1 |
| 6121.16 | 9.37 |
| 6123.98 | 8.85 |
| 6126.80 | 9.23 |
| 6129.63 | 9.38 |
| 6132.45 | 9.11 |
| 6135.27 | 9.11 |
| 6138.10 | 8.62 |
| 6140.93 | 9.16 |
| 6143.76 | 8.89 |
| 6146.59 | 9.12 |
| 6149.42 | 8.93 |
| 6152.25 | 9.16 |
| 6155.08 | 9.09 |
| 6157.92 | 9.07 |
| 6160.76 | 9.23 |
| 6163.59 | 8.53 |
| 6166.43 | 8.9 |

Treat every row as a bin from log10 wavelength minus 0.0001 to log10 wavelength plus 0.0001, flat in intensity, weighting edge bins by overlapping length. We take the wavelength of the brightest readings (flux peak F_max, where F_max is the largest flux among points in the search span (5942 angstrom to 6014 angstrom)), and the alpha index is 5965.32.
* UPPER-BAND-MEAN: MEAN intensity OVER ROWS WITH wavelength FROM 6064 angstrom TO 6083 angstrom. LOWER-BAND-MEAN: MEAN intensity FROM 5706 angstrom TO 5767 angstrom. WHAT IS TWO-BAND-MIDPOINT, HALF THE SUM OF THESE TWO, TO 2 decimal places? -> 9.60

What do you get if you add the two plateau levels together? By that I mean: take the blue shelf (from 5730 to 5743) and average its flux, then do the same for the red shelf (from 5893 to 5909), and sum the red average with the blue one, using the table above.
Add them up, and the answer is 19.3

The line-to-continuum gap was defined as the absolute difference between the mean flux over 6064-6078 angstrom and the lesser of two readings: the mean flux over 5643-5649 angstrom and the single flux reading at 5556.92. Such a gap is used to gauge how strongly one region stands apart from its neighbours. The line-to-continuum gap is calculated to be 0.7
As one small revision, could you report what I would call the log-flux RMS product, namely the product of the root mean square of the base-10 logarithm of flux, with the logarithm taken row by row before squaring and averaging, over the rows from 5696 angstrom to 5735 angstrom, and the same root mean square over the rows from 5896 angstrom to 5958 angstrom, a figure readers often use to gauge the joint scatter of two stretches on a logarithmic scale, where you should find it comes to 0.97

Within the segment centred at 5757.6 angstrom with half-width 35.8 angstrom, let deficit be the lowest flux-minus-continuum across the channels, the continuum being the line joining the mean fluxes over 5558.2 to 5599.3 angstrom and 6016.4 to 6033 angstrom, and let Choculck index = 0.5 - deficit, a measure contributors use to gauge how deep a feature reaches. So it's 0.58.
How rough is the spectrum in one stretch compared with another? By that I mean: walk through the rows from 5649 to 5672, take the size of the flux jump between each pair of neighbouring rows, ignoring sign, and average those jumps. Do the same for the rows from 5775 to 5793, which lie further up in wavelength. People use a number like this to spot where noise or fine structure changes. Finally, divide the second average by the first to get 1.6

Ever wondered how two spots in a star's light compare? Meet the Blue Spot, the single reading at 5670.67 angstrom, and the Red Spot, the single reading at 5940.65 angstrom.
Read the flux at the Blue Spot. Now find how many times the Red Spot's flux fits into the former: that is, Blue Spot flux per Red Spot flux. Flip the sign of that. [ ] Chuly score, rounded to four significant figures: -1.022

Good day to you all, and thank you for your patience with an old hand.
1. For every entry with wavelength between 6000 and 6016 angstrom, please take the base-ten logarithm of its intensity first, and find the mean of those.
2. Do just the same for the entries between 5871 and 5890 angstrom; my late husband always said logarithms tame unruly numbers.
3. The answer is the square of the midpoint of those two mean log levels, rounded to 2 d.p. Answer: 0.96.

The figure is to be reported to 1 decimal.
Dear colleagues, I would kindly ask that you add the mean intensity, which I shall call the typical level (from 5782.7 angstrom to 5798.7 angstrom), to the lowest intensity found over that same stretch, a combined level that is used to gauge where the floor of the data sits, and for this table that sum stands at 19.4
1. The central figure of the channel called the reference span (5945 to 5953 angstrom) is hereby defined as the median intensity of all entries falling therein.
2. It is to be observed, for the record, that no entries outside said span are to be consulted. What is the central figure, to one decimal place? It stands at 9.4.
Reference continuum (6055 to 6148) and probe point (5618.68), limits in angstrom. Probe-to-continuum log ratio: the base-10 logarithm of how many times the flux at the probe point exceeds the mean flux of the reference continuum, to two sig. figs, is 0.033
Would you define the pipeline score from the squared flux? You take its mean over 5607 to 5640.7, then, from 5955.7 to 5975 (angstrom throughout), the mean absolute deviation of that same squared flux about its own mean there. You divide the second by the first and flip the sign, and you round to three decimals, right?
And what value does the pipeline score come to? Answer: -0.032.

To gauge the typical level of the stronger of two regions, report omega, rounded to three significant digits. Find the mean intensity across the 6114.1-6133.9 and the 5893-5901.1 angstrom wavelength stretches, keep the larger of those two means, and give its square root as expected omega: 3.03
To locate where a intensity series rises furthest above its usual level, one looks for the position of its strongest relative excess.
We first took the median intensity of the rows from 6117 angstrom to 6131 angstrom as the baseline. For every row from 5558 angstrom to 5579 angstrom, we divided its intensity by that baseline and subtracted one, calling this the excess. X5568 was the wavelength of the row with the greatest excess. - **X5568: 5577.43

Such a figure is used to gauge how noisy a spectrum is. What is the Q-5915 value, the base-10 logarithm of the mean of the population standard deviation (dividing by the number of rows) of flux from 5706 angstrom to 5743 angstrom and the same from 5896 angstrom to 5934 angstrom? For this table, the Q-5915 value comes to -0.52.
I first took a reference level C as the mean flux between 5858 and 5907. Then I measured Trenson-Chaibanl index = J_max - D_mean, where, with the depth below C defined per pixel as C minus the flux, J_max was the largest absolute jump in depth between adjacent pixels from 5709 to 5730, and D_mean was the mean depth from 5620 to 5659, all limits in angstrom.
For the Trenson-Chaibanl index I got 0.98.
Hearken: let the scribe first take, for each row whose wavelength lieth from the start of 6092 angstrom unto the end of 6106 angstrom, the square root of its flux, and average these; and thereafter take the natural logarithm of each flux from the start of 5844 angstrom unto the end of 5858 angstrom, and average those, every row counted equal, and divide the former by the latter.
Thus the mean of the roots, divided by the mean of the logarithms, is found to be 1.34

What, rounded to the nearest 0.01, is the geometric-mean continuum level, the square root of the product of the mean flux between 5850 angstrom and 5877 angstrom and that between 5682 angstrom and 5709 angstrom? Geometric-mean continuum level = 9.70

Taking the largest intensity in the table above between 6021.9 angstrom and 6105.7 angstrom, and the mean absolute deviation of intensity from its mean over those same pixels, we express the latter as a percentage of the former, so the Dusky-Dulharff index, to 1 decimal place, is 1.6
